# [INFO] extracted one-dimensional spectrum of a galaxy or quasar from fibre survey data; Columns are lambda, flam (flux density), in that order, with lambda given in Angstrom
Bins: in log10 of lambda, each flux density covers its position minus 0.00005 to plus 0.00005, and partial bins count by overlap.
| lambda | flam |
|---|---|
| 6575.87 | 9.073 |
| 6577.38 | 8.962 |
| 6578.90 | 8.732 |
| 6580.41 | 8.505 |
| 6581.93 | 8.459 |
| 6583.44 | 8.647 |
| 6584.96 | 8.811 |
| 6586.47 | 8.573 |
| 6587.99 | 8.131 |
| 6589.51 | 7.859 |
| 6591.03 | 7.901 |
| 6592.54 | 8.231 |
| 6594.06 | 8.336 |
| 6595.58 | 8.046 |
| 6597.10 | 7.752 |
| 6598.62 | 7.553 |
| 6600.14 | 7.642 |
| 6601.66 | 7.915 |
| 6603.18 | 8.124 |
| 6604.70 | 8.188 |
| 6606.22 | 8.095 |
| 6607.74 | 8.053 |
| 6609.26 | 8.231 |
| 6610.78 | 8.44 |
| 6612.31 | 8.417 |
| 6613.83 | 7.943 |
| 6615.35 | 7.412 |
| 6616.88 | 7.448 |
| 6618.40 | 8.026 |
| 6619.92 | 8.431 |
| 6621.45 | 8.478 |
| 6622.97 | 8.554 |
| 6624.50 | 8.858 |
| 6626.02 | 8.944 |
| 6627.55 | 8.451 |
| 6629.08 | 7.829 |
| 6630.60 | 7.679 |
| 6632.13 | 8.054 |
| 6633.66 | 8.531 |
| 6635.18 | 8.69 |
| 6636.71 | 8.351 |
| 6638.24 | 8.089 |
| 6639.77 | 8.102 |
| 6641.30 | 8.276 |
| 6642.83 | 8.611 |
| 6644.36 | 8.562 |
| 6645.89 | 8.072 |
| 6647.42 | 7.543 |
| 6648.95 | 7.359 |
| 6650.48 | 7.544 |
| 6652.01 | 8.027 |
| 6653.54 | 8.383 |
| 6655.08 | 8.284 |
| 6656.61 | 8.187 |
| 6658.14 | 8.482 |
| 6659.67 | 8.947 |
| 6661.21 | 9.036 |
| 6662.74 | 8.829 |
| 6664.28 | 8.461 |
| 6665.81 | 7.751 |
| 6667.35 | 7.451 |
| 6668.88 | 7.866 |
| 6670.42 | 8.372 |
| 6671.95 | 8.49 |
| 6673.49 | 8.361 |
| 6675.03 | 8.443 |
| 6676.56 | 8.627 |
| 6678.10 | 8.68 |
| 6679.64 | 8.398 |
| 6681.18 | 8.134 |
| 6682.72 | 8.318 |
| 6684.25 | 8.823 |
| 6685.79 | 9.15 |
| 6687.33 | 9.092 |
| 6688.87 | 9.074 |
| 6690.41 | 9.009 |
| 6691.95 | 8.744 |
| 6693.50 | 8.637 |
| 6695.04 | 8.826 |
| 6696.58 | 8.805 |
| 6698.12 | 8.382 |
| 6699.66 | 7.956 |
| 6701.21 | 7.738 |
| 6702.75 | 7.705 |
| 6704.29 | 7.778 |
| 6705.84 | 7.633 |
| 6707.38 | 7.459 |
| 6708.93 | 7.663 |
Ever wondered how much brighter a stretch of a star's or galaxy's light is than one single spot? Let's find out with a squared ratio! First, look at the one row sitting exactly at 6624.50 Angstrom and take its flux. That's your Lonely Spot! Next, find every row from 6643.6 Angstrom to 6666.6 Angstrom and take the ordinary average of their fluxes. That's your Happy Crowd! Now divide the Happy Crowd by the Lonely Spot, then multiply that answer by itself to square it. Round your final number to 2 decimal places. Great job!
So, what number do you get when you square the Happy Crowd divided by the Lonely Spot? 0.86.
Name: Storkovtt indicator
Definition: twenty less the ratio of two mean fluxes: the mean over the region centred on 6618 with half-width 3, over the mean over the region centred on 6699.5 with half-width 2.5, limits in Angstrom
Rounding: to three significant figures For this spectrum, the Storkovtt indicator 19.0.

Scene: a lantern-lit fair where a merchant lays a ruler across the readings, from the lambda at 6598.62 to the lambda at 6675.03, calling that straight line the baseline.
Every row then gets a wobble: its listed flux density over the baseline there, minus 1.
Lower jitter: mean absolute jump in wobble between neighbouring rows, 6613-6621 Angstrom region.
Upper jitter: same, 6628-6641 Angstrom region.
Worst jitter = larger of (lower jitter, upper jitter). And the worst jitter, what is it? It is 0.049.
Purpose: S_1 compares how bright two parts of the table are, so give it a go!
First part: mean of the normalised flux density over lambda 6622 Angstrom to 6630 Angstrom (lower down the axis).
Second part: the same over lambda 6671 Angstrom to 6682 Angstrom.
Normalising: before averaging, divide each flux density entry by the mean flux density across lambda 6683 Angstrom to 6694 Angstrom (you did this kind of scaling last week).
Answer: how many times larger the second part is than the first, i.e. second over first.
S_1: 0.99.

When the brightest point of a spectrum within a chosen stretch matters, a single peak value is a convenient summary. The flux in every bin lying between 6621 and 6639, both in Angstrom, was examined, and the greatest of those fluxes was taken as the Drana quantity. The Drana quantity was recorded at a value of 8.944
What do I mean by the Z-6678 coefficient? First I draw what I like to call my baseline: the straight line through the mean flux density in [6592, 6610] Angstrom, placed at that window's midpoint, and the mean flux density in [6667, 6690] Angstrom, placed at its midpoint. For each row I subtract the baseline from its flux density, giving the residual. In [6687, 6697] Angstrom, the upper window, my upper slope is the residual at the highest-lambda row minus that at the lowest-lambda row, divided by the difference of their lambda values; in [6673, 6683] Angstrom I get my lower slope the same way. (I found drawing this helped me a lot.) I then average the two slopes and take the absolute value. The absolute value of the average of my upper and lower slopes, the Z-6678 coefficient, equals 0.024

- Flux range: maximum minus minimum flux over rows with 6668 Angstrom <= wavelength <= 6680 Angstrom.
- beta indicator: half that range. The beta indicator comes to 0.41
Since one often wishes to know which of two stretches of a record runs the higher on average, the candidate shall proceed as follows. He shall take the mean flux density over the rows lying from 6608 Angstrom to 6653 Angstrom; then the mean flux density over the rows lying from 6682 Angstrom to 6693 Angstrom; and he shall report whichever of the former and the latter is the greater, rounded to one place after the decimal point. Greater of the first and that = 8.9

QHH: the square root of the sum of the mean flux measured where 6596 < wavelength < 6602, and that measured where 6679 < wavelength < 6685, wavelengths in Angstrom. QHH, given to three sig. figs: 4.02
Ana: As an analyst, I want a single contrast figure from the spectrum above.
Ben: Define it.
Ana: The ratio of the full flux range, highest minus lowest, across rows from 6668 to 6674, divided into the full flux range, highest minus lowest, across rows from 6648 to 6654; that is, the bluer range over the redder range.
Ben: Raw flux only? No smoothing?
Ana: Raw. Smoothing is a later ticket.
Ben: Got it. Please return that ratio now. 1.6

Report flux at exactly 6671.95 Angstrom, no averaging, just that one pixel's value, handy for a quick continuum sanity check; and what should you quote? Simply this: 8.49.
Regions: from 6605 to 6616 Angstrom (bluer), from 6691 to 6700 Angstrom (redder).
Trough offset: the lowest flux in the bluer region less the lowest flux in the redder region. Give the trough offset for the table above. -0.5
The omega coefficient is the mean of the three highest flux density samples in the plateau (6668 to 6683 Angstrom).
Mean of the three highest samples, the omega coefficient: 8.60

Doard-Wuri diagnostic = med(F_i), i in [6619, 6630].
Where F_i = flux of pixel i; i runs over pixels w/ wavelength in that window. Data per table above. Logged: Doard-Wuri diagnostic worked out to 8.48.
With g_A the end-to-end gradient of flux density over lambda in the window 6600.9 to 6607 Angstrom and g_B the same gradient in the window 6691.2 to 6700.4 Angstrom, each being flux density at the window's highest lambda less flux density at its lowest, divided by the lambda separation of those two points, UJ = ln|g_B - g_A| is -2.0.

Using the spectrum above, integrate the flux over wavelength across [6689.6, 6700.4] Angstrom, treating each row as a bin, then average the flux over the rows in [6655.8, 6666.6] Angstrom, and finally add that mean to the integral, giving 102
